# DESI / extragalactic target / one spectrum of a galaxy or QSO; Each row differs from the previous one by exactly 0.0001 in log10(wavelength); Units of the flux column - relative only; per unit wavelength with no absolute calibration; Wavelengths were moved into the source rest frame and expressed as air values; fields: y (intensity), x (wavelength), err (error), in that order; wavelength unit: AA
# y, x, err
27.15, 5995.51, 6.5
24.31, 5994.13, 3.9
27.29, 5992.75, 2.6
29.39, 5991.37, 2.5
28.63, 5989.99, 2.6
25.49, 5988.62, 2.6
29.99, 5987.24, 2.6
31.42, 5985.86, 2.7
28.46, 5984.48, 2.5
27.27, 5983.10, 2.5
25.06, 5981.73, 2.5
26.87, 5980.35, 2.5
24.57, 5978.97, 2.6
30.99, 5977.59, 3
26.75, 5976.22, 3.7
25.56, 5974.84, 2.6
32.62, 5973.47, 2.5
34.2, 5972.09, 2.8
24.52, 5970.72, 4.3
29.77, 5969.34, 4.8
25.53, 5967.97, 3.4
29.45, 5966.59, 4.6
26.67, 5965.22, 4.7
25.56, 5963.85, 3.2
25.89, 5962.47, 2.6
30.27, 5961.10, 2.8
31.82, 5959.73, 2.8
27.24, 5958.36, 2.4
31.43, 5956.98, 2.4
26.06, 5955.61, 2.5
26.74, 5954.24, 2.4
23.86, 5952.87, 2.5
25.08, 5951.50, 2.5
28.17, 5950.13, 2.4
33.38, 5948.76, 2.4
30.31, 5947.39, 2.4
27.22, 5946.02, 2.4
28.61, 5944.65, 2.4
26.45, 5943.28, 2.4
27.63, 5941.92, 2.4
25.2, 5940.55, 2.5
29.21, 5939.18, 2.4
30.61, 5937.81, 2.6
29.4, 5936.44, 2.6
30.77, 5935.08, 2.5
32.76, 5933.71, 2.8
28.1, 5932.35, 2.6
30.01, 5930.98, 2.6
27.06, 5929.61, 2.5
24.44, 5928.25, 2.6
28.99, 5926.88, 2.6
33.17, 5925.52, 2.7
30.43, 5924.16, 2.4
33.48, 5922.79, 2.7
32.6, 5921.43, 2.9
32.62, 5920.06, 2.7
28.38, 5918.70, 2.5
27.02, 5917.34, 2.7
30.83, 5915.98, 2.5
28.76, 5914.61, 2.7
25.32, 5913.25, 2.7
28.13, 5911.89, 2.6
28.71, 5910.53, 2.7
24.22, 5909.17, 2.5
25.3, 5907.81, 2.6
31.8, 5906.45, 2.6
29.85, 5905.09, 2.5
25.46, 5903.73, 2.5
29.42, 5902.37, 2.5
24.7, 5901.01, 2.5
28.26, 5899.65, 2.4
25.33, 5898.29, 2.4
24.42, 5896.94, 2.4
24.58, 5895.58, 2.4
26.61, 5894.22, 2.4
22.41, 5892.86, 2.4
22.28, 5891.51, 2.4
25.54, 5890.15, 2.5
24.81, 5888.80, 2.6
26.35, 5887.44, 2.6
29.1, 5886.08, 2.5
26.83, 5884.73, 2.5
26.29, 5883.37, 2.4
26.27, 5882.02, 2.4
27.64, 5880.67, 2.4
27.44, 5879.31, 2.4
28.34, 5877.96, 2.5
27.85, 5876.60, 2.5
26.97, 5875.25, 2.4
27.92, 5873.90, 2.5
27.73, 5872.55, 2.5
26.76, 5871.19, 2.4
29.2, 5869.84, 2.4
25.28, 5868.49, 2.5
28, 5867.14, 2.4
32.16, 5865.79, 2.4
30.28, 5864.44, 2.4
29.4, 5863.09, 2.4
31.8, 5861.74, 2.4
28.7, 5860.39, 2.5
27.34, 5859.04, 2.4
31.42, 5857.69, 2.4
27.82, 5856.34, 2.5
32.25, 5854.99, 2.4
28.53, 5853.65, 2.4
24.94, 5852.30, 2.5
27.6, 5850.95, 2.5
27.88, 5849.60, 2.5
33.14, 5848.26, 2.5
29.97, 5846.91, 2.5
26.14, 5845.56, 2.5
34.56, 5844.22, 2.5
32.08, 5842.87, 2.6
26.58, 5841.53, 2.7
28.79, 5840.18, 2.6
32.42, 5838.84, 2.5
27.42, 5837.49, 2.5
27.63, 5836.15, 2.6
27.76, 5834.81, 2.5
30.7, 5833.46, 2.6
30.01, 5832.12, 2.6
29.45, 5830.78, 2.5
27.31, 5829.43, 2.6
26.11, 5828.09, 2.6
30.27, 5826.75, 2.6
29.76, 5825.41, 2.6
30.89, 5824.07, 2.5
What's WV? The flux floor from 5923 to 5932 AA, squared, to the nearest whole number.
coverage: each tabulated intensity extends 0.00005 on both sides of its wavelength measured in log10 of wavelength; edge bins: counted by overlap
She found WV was 597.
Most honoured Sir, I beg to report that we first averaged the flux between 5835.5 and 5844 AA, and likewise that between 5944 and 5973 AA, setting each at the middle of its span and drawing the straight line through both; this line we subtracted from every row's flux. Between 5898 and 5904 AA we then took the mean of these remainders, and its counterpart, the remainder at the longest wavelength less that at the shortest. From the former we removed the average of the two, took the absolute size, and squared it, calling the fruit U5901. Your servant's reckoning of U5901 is 1.2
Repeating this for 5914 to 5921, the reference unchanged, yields 2.1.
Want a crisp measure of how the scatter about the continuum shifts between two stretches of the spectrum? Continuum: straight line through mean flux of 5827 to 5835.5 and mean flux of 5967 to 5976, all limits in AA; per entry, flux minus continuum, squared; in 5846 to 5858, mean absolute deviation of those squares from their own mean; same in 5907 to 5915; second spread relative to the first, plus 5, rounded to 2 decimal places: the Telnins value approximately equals 6.07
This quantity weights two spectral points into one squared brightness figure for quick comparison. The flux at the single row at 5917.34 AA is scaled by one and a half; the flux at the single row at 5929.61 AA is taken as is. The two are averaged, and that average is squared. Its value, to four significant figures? 1142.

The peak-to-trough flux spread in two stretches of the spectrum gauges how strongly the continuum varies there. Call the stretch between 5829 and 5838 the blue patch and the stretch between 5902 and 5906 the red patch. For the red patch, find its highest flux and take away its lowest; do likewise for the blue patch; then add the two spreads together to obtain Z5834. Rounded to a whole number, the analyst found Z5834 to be 8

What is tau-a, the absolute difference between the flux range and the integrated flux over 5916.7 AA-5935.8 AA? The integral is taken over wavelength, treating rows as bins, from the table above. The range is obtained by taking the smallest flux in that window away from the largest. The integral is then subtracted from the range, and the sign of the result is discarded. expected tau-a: 564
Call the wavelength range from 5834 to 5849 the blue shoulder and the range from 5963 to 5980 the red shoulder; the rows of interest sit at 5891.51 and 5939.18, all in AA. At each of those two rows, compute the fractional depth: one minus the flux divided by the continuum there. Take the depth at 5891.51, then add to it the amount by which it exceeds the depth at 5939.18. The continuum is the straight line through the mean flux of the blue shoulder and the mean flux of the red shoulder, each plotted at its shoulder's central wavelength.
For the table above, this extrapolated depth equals 0.5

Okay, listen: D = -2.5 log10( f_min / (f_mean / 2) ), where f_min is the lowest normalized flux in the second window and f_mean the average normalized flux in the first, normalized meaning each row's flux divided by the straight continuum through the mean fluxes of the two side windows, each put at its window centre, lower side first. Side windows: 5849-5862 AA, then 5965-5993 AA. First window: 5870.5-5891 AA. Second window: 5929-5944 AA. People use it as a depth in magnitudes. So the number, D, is -0.69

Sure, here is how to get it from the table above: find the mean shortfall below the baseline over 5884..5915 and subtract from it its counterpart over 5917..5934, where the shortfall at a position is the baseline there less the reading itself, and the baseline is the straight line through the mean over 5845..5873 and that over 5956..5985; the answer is 3.7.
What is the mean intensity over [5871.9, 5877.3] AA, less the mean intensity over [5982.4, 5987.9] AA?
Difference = -1.7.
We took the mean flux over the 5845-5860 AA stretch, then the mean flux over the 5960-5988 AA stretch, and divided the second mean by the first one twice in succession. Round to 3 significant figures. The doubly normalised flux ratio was 0.0338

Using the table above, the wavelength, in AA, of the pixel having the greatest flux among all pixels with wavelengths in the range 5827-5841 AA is 5838.84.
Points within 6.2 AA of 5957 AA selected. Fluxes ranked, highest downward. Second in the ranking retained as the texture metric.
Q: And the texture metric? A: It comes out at 31.43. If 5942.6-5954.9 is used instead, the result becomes 30.31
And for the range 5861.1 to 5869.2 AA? 31.8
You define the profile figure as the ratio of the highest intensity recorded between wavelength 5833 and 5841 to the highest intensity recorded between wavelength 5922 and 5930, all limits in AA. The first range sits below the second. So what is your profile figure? 0.97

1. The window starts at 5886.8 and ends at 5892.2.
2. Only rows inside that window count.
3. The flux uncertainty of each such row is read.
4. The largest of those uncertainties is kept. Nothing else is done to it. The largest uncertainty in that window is 2.60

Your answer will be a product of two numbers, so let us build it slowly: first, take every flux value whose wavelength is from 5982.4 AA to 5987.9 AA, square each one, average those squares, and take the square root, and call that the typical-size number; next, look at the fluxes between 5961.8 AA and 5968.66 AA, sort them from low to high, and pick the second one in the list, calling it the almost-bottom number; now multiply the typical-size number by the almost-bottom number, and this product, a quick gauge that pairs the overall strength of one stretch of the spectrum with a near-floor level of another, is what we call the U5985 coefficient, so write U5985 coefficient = 750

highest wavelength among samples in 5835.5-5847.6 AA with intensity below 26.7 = 5845.56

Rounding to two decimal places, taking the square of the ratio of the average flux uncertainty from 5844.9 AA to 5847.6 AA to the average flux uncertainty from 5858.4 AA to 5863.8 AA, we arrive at 1.06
